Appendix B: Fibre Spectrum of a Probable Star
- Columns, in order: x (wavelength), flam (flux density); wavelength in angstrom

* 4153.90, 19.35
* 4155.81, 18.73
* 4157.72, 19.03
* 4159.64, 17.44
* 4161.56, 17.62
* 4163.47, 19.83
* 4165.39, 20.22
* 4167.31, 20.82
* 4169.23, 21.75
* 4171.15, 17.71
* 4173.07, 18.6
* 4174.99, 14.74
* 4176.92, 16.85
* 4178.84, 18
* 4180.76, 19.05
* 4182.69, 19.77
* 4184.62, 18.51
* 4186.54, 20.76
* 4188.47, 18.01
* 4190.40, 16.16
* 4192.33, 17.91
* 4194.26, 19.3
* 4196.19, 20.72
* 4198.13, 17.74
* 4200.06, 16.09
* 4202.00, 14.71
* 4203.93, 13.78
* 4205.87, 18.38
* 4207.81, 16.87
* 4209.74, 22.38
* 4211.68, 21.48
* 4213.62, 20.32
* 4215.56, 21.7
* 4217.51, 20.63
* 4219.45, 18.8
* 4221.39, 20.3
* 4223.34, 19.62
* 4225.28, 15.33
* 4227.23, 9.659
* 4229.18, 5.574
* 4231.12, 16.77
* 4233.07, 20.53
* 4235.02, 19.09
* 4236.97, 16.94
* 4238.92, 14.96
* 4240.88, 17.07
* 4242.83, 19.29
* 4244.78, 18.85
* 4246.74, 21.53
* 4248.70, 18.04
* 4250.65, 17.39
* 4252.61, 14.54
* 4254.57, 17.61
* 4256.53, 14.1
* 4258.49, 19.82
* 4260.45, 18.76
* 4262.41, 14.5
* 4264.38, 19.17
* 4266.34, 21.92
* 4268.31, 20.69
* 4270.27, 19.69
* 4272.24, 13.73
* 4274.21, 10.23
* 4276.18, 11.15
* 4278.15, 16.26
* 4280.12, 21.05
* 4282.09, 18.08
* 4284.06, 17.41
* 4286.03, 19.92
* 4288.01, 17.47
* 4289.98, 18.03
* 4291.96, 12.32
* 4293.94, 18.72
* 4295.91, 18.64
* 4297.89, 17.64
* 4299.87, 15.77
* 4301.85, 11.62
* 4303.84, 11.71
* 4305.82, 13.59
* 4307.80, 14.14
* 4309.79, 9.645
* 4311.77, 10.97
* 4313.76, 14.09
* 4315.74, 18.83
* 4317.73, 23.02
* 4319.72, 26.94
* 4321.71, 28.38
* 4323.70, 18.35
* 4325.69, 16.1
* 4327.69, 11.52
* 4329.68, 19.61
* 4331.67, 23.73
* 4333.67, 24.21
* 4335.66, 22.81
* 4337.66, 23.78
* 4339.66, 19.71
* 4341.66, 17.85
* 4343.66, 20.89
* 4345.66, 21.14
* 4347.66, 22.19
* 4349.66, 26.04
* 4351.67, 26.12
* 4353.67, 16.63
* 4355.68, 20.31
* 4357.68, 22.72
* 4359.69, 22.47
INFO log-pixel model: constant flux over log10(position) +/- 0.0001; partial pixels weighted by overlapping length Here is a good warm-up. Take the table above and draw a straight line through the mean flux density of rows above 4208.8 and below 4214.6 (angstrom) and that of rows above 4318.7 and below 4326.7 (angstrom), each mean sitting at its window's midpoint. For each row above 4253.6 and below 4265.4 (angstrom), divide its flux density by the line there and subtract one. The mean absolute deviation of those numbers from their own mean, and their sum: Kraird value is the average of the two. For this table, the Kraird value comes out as -0.57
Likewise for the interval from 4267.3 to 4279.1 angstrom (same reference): -0.83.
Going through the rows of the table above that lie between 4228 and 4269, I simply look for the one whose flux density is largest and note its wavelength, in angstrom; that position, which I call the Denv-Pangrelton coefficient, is 4266.34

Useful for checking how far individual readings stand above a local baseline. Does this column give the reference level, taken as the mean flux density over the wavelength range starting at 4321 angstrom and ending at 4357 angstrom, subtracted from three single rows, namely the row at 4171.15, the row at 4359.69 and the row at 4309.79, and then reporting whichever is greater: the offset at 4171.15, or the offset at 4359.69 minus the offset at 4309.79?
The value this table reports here 12.8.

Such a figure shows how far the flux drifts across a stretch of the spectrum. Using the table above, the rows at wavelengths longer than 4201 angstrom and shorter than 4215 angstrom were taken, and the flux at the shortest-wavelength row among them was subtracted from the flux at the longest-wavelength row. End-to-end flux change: 6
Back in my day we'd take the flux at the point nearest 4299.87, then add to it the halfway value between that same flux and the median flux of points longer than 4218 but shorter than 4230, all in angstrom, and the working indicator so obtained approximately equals 32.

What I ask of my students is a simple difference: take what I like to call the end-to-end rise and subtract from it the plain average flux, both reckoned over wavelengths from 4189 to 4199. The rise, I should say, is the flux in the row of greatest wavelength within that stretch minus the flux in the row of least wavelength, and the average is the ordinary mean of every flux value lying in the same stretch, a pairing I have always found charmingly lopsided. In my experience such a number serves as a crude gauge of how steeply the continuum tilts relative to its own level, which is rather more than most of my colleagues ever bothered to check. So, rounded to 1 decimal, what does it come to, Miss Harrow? -16.8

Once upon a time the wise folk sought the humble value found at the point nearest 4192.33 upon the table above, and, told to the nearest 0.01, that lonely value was 17.91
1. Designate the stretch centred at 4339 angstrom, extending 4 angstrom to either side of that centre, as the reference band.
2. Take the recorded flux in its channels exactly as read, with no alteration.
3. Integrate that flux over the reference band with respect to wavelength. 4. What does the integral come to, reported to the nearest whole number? 168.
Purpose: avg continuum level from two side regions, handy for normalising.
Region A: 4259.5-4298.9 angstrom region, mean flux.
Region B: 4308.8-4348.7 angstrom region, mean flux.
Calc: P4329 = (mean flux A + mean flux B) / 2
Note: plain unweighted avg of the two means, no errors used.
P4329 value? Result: 18.5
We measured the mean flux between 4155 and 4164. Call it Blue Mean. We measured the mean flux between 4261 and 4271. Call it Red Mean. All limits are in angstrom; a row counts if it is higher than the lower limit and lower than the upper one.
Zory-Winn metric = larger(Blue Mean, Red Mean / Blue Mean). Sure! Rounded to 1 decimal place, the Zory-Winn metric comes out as 18.5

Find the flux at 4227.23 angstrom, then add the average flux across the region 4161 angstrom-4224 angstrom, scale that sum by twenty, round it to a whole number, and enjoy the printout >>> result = 568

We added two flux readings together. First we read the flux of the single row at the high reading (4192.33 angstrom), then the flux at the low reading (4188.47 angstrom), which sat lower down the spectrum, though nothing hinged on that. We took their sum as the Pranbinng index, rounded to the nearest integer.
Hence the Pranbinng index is 36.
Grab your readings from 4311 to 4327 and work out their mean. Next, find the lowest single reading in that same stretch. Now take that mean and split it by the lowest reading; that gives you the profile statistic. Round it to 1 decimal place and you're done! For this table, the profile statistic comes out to 1.8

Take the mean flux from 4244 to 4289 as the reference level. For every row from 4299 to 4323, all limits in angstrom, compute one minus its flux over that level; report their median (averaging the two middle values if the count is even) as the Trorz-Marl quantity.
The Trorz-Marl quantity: 0.19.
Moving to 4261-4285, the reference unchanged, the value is -0.02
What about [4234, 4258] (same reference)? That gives 0.00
